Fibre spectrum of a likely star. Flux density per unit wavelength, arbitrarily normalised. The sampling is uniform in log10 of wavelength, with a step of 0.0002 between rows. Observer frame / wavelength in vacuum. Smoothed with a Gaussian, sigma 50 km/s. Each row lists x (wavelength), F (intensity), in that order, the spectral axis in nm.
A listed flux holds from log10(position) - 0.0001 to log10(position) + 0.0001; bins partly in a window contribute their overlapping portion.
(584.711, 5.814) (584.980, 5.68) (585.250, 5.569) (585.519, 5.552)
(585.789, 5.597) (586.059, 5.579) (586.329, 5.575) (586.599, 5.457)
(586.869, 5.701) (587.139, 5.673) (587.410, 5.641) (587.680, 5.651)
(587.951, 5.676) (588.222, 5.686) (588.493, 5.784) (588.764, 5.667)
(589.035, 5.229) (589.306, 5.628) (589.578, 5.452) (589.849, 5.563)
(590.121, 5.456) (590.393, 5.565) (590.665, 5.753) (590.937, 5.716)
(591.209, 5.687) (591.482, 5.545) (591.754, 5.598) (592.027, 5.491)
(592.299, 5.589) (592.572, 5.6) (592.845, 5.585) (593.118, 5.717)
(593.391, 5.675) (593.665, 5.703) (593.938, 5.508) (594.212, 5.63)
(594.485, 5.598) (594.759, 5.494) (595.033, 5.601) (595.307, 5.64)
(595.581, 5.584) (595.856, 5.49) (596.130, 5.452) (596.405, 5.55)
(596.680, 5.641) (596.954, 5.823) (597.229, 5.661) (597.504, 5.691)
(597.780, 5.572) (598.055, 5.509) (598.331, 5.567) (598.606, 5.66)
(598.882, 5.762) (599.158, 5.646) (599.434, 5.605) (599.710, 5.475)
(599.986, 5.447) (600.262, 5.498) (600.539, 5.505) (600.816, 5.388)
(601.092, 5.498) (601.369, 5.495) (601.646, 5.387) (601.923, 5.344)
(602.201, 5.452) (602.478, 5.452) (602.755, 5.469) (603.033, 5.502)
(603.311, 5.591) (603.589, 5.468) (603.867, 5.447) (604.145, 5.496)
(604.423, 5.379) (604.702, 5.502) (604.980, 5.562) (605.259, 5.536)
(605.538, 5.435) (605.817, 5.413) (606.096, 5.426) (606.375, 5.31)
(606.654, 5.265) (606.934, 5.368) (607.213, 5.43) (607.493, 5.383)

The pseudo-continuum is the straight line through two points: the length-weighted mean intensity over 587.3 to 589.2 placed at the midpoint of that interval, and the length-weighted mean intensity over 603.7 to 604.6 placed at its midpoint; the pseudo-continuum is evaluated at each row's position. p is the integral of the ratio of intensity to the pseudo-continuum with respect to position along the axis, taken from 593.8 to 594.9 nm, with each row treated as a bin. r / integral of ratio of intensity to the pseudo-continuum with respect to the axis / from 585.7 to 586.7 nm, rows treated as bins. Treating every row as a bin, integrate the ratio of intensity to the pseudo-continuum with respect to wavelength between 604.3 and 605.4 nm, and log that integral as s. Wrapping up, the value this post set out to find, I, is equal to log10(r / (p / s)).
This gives 0.00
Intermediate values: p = 1.10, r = 0.984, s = 1.11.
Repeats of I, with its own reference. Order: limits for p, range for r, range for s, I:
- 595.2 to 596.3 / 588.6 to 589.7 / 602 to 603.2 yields 0.07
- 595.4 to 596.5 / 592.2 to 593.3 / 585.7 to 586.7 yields 0.00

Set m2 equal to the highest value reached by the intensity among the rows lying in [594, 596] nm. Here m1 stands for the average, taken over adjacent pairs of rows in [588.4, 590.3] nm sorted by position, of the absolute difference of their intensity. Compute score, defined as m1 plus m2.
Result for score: 5.86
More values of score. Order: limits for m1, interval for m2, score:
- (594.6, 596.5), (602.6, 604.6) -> 5.66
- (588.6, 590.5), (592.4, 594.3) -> 5.94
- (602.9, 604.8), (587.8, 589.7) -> 5.87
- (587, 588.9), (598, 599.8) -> 5.81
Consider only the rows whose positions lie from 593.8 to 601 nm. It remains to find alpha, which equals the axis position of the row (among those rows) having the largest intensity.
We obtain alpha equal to 596.954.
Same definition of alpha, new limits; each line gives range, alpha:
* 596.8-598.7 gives 596.954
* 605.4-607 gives 605.538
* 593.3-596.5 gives 593.665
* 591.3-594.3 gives 593.118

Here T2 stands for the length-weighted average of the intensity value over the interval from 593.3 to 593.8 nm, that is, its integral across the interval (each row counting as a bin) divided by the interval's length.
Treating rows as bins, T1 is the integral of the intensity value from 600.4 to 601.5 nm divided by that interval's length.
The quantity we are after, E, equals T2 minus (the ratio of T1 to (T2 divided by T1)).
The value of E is 0.4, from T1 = 5.47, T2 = 5.68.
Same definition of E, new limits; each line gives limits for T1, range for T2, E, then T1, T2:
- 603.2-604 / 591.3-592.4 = 0.1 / 5.50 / 5.56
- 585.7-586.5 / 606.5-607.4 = -0.5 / 5.58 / 5.36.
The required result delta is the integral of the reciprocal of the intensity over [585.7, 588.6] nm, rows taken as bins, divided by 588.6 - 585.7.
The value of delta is 0.1774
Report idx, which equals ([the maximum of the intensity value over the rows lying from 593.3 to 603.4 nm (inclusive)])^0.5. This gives 2.41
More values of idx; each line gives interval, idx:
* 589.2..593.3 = 2.40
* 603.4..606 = 2.36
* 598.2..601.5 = 2.40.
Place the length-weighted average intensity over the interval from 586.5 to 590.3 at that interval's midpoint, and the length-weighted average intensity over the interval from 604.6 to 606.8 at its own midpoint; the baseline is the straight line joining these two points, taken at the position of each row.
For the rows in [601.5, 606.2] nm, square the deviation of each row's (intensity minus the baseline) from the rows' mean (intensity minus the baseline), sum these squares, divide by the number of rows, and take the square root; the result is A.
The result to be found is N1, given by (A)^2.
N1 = 0.004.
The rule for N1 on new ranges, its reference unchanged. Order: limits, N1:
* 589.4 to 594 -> 0.009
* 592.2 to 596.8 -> 0.005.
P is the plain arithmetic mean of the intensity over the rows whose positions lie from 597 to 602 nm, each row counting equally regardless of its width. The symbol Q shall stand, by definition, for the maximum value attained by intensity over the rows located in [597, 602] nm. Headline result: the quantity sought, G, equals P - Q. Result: -0.22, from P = 5.54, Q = 5.762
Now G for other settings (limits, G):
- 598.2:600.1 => -0.17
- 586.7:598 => -0.21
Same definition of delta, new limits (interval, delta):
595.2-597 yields 0.1791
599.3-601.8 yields 0.1827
